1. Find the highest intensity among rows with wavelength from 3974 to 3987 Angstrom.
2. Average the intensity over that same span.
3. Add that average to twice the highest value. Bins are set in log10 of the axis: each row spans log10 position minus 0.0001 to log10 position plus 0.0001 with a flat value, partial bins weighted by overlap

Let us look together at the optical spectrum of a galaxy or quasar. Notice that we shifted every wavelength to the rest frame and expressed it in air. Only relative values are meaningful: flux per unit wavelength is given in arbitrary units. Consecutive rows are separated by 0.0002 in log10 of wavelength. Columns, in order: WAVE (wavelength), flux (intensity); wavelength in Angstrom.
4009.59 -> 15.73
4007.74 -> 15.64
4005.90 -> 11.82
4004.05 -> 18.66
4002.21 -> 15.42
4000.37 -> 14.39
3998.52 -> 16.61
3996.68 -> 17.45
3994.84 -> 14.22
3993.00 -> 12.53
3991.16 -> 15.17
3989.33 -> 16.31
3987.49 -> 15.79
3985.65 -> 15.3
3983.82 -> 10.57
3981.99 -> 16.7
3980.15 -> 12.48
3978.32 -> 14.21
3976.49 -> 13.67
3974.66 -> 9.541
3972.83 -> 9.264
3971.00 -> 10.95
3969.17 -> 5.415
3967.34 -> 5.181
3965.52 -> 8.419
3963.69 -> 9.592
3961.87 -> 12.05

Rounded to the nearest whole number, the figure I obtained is 47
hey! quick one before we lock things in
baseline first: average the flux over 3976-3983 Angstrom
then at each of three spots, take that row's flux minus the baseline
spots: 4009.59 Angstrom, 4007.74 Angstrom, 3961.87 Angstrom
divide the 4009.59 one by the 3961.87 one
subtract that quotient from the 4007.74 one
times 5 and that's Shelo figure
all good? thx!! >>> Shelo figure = 10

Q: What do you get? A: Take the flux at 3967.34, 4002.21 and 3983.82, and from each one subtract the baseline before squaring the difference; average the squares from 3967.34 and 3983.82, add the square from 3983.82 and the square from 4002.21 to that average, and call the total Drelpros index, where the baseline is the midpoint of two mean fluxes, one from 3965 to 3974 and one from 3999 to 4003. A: 37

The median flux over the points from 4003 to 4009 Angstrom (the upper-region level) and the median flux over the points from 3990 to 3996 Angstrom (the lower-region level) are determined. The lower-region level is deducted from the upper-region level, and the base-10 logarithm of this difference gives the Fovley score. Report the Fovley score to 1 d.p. 0.2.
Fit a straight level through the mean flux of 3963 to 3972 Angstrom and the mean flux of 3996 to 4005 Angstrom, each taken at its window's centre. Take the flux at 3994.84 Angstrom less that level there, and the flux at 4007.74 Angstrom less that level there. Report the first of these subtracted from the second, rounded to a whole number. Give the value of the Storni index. -2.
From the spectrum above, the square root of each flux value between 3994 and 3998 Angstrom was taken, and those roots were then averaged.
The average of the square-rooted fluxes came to 4.0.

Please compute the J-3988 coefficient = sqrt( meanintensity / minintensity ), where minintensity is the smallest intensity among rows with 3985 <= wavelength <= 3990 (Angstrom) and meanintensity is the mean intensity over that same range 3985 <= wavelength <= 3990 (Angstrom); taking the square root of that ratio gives 1.02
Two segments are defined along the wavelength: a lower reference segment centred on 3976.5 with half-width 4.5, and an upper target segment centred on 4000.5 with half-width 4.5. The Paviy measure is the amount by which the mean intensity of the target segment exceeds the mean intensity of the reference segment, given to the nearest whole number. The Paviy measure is 5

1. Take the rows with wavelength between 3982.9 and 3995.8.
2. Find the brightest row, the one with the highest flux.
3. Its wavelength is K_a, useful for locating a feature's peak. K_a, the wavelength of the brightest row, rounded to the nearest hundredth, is 3989.33 Angstrom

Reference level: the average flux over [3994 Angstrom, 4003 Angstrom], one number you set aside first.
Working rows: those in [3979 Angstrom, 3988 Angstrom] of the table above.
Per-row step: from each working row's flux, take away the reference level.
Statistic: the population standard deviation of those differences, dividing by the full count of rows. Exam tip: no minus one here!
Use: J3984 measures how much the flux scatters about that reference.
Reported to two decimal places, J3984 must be 2.29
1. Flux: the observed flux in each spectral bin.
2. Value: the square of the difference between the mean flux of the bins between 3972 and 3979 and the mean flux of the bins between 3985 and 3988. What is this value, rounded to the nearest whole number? 15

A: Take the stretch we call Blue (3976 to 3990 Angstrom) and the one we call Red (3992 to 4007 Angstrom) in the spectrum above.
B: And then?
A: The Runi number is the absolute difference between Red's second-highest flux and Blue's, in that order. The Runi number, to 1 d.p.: 1.1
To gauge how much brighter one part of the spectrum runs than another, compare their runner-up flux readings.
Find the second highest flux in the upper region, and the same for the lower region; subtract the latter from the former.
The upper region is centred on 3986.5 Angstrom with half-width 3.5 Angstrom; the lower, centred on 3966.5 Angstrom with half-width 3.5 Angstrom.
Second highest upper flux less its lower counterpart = 7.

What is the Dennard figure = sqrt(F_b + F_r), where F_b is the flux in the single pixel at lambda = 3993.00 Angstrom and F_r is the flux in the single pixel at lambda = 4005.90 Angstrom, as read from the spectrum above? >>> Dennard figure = 4.93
